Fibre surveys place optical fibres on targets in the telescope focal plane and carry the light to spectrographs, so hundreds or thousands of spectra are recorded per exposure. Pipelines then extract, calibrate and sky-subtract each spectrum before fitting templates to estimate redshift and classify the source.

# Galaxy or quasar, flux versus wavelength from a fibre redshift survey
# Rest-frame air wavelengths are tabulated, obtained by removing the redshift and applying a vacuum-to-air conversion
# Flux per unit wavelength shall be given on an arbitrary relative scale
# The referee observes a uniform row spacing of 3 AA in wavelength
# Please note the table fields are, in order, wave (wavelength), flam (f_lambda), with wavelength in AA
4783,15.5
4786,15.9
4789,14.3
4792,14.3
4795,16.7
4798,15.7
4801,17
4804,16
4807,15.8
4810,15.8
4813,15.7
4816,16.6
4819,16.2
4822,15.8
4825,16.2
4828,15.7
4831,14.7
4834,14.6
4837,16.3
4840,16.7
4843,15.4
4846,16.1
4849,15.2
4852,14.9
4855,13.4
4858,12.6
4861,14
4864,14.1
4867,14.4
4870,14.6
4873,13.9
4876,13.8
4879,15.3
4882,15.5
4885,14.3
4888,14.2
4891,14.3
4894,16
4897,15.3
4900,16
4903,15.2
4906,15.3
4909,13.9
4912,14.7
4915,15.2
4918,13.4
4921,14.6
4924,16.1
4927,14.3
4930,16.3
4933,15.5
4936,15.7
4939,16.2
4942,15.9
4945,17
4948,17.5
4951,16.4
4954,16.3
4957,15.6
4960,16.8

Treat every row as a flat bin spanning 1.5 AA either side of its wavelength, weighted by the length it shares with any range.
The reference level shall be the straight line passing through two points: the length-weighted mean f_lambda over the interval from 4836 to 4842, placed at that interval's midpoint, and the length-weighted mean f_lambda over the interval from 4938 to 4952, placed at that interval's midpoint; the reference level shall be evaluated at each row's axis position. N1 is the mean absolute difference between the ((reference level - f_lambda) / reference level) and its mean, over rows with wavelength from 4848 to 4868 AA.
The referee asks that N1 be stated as 0.039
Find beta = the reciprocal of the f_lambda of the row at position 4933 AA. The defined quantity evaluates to 0.0645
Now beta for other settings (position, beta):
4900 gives 0.0625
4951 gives 0.0610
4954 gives 0.0613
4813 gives 0.0637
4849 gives 0.0658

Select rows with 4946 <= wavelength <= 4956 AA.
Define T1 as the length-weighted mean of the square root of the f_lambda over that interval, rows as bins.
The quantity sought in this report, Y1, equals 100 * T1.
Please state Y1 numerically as 408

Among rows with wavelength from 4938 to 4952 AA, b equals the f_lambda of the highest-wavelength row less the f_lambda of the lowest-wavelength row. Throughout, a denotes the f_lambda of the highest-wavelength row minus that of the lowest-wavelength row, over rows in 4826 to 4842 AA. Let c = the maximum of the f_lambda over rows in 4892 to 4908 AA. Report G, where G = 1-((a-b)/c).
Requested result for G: 0.95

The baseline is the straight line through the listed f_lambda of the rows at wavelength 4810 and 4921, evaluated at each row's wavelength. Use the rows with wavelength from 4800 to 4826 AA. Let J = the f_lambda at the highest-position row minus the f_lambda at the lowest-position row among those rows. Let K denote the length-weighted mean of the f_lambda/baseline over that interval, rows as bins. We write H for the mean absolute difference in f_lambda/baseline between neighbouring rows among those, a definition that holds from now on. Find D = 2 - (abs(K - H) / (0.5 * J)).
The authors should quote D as 4.5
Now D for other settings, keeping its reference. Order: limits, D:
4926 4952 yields 1.0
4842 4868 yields 3.8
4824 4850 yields 3.9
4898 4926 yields -16.9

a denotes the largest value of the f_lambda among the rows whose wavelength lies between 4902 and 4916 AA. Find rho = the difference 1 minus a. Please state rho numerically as -14.3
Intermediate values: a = 15.3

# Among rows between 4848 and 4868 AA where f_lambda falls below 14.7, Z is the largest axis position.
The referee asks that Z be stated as 4867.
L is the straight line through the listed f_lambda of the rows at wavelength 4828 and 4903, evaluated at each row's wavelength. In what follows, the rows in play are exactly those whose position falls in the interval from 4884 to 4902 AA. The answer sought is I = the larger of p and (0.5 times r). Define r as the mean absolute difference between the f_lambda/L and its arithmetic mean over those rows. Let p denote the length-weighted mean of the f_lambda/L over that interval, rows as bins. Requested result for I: 0.99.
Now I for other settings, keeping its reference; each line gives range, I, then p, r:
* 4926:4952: 1.08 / 1.08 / 0.046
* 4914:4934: 1.00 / 1.00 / 0.055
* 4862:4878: 0.92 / 0.92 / 0.017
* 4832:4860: 0.96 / 0.96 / 0.064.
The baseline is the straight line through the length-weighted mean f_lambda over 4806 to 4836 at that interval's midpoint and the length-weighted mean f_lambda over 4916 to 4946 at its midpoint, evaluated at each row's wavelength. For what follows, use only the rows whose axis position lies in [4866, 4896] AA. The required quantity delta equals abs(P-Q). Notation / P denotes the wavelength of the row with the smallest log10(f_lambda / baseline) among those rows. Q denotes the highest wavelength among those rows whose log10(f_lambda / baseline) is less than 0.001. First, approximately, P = 4876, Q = 4891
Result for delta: 15 AA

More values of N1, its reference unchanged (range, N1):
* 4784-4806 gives 0.049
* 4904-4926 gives 0.041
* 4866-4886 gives 0.031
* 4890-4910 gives 0.036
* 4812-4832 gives 0.026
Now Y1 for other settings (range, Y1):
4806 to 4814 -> 397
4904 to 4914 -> 383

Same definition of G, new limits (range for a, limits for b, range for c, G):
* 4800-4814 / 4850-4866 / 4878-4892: 1.03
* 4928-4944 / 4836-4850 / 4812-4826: 0.96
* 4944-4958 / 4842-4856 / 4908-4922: 0.96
